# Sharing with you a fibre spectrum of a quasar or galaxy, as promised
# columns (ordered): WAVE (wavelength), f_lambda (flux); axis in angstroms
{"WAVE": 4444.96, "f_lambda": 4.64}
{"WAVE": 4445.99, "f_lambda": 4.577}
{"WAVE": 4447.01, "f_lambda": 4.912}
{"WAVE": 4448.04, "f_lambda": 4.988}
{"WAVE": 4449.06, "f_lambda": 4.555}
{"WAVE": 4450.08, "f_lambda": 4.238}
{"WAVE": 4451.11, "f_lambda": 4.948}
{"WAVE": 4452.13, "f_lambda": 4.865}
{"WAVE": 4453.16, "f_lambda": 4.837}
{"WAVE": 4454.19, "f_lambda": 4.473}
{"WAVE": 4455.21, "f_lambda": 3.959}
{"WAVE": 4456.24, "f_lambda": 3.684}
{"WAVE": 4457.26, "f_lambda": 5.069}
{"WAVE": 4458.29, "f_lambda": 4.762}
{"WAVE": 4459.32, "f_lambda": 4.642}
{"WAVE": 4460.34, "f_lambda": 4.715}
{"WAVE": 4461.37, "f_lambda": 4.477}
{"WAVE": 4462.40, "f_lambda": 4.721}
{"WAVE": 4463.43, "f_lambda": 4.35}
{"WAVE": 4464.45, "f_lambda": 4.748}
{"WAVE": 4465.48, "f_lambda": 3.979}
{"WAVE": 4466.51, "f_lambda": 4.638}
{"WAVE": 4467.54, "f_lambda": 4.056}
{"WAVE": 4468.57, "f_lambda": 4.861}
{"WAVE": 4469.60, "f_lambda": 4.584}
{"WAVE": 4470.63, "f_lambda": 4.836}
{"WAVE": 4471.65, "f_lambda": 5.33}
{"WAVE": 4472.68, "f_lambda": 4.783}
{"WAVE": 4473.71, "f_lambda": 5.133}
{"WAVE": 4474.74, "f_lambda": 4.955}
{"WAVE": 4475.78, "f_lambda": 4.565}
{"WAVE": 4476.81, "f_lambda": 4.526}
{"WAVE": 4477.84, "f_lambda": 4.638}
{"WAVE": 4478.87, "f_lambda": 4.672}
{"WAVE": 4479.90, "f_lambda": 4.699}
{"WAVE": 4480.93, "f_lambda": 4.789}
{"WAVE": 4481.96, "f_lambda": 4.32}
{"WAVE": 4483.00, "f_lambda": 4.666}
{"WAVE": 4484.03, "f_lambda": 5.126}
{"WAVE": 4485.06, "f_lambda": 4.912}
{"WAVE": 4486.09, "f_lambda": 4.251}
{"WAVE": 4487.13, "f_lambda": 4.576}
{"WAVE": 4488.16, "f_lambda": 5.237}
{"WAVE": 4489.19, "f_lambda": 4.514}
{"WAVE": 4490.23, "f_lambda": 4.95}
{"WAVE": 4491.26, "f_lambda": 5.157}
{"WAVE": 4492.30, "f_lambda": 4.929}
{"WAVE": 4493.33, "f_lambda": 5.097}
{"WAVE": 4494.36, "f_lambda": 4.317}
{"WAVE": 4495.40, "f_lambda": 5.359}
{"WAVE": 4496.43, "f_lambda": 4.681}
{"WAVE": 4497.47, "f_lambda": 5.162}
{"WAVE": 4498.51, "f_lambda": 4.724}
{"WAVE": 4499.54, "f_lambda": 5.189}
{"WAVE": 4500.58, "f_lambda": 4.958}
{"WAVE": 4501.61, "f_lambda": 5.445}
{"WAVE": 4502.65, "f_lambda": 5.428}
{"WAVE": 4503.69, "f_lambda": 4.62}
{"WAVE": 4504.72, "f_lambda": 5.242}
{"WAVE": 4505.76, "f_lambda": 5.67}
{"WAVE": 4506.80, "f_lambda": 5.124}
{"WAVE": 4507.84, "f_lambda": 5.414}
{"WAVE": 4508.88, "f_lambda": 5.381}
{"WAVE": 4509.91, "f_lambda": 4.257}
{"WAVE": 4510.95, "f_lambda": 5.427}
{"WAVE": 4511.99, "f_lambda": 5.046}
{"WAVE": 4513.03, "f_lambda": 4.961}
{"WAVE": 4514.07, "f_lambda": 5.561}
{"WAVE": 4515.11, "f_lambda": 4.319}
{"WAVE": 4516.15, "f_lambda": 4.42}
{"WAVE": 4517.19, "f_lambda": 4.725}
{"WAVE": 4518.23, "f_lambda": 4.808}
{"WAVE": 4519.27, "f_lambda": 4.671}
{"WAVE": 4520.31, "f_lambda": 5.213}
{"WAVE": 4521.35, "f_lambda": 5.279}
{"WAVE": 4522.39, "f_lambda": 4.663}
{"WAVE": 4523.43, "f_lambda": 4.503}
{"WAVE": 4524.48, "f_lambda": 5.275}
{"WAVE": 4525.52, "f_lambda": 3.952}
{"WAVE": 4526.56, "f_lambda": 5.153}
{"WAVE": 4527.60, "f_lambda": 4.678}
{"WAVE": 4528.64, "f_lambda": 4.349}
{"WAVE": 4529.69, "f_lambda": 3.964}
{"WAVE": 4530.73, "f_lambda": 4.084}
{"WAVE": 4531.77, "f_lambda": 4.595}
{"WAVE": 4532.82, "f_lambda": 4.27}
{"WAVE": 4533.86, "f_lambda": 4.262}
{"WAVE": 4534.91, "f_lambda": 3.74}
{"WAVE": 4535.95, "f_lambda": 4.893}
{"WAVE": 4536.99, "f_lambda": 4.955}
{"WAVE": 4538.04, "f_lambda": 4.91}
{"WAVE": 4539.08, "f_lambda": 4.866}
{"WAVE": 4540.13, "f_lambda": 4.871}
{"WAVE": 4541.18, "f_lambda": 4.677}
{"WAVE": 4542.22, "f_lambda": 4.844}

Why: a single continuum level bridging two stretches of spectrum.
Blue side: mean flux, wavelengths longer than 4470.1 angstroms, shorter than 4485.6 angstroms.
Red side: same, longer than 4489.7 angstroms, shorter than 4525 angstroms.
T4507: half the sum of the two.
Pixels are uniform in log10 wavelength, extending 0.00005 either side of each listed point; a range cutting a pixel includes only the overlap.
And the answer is 4.90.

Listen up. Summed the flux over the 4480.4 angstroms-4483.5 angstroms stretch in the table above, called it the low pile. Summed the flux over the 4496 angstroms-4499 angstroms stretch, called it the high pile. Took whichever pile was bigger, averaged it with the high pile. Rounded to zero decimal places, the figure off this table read 15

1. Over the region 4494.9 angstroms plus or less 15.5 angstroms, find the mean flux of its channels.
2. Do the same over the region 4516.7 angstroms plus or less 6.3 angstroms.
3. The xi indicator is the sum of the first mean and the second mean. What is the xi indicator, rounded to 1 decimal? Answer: 9.9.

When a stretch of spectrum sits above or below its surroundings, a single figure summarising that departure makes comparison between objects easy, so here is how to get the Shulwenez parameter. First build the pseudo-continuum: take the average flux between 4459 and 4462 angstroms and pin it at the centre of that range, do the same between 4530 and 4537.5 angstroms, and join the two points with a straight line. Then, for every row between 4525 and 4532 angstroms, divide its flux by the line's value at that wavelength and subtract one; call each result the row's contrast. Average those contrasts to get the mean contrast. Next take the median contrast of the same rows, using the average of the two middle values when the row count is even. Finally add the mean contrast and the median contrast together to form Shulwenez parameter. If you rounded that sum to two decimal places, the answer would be -0.02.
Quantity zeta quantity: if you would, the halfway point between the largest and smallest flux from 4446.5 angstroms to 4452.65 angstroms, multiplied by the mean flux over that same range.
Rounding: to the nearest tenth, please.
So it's 21.9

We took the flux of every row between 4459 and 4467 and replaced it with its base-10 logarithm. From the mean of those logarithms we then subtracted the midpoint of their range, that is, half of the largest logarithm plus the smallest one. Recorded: 0.018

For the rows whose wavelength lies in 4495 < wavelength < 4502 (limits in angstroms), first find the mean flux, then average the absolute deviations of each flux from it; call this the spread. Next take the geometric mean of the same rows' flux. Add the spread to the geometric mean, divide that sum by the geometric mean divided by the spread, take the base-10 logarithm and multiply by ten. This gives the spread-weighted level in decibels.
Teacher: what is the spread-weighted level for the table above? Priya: -5.9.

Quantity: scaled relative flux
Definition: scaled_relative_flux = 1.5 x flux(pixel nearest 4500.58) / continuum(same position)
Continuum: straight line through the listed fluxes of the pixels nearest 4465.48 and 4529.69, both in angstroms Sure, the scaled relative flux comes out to 1.87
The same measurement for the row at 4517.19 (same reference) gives 1.79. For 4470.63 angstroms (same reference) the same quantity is 1.82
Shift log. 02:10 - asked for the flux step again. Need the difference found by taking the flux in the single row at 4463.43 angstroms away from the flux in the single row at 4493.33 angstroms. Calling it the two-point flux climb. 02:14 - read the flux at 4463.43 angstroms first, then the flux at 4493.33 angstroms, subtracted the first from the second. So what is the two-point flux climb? 0.75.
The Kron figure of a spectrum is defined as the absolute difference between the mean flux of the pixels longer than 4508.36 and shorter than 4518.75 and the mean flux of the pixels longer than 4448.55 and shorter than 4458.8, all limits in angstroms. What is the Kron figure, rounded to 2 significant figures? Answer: 0.35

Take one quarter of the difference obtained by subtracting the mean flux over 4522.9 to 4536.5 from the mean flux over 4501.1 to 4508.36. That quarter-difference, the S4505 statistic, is 0.21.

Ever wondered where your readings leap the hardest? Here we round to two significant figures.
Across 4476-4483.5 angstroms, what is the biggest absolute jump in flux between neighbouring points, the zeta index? 0.47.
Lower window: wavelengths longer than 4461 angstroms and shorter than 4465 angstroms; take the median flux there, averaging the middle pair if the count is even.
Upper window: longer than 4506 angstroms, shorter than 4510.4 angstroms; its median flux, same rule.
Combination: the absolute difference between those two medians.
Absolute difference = 0.65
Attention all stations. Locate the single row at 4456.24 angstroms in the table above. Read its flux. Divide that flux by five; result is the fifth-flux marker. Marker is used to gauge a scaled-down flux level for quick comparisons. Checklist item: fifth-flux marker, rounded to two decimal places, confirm 0.74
